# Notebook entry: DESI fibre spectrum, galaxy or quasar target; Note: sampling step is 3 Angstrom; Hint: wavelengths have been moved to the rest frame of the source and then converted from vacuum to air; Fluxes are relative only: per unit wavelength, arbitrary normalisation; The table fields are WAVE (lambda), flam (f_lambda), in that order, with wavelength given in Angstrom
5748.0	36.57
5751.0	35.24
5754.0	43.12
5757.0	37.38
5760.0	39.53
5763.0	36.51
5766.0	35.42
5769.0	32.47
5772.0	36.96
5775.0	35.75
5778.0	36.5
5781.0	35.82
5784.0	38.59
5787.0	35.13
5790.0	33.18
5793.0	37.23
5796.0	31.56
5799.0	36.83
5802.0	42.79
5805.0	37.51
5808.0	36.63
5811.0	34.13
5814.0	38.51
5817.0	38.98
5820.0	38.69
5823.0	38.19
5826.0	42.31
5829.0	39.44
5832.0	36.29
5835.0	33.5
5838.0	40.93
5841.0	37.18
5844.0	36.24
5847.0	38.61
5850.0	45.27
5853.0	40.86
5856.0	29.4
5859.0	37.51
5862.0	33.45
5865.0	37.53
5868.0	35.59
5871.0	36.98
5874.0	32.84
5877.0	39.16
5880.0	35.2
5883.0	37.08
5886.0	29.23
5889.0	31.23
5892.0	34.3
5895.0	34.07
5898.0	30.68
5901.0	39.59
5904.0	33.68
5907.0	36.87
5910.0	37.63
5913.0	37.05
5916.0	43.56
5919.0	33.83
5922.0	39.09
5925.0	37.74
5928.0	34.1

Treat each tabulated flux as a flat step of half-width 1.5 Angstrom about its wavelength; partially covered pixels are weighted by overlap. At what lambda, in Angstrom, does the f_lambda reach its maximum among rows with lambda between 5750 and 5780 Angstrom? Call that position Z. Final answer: 5754.0 Angstrom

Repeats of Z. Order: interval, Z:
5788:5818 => 5802.0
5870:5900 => 5877.0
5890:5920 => 5916.0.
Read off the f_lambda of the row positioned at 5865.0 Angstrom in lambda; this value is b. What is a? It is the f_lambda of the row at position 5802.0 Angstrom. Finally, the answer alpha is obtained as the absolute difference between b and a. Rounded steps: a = 42.79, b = 37.53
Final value 5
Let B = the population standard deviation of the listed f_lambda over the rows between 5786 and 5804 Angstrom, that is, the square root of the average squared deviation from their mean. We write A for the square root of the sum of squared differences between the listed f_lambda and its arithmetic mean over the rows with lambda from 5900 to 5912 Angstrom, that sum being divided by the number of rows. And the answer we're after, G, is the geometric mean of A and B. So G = 2.8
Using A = 2.1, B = 3.6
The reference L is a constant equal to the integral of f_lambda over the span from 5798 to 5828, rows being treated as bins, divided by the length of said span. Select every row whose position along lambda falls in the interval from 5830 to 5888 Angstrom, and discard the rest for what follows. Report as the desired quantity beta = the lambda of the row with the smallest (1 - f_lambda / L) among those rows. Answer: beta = 5850.0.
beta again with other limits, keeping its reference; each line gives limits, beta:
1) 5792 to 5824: 5802.0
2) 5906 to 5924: 5916.0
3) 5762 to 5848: 5802.0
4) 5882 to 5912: 5901.0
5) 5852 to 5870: 5853.0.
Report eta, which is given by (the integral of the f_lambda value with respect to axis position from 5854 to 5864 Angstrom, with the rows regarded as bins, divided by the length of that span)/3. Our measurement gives 11.3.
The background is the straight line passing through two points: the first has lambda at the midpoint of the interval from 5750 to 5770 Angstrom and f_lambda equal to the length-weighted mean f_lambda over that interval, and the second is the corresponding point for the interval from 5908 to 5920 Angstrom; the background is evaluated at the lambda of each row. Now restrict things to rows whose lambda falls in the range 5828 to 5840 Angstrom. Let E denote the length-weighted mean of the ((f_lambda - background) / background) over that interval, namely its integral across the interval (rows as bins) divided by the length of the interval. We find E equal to -0.006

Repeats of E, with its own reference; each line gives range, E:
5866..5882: -0.049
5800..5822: 0.016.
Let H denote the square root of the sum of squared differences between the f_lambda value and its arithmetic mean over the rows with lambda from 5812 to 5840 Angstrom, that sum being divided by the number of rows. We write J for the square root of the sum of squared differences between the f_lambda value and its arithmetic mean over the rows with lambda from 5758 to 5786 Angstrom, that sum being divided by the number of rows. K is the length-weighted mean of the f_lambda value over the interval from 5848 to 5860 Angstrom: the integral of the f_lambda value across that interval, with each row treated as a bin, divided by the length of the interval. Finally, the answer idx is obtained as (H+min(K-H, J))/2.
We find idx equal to 2.14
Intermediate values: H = 2.4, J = 1.89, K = 38.3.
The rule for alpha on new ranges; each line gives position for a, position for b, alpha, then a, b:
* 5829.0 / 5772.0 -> 2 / 39.44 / 36.96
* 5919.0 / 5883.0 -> 3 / 33.83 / 37.08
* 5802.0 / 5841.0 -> 6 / 42.79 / 37.18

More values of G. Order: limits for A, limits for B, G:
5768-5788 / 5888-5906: 2.2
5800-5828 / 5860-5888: 2.7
